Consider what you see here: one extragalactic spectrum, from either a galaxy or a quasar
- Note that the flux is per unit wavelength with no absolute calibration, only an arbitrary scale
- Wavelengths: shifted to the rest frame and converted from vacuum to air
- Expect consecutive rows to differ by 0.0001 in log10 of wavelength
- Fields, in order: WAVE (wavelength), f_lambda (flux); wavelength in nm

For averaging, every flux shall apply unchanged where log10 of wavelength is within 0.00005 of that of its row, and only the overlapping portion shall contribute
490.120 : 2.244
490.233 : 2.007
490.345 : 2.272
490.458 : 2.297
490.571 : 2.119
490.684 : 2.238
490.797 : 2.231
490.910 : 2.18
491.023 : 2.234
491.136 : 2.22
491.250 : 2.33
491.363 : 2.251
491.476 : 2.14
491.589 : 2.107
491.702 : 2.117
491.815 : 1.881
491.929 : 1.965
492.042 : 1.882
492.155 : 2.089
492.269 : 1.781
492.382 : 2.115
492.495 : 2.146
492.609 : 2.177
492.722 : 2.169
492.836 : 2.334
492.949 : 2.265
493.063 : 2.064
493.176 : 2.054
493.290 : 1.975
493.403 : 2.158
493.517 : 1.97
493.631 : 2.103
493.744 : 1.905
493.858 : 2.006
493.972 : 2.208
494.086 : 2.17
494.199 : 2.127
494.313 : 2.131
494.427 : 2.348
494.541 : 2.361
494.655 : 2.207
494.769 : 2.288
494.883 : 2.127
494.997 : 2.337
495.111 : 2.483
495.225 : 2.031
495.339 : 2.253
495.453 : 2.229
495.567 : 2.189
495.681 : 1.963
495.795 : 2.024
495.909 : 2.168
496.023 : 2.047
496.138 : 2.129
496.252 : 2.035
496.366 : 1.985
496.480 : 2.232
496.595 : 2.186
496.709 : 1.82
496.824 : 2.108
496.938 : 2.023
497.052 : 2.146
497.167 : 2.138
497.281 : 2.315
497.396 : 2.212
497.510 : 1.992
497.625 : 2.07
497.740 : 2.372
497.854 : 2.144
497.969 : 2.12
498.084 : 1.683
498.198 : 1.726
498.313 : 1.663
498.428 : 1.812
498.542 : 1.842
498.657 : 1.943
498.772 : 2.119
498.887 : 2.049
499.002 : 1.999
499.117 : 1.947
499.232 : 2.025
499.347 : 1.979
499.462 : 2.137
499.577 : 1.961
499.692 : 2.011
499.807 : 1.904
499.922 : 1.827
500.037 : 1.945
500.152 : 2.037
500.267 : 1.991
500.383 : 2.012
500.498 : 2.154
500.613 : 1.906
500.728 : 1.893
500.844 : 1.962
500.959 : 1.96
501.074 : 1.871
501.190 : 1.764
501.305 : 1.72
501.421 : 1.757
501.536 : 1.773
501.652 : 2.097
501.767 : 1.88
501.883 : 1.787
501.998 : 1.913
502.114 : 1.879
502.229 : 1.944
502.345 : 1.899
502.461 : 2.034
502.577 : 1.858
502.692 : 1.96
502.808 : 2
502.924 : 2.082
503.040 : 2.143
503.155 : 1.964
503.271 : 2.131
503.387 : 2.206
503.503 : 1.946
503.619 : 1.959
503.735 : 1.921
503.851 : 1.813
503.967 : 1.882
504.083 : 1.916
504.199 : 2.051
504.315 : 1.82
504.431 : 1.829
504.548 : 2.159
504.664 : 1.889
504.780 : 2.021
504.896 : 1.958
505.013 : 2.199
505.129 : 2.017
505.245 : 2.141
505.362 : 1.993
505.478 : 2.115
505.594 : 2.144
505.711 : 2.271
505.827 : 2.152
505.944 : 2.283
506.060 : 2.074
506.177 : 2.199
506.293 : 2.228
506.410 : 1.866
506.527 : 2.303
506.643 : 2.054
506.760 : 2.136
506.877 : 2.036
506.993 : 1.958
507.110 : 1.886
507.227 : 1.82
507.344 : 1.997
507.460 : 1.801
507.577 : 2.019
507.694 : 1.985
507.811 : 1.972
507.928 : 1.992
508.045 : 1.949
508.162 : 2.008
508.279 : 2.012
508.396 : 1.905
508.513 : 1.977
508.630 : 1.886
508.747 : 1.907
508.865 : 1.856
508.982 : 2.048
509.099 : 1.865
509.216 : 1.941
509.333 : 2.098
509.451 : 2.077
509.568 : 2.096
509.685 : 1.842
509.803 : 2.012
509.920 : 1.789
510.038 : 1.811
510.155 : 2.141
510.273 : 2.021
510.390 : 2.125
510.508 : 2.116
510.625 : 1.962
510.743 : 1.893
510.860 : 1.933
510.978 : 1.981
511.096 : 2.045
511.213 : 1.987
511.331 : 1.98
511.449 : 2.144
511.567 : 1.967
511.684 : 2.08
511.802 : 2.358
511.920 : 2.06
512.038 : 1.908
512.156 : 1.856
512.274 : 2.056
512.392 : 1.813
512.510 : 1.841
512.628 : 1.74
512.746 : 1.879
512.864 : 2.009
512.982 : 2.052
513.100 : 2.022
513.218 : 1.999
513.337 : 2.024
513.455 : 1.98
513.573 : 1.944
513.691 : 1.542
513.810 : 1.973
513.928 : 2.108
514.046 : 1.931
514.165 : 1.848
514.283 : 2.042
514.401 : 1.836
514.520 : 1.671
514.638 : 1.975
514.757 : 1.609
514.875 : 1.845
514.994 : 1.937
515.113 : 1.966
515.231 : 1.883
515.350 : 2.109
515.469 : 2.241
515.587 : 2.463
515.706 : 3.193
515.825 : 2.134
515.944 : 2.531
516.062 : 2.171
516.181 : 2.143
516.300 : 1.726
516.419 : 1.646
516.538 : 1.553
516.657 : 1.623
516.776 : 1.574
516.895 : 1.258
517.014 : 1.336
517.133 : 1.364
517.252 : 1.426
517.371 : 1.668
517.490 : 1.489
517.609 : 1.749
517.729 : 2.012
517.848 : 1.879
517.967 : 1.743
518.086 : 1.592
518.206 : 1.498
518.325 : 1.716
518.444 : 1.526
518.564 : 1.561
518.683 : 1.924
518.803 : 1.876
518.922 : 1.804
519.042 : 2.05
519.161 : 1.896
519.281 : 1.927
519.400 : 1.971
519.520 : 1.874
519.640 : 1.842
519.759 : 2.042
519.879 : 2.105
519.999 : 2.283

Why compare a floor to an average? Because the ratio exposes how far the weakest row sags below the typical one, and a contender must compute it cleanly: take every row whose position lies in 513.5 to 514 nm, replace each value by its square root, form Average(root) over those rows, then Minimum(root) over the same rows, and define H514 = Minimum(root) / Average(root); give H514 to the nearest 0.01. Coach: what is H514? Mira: 0.90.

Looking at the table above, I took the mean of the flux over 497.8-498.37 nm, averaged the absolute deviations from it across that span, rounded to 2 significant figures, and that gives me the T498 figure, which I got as 0.21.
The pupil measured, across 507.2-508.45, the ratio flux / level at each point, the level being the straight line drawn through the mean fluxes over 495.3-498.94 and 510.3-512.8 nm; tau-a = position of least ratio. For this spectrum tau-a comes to 507.460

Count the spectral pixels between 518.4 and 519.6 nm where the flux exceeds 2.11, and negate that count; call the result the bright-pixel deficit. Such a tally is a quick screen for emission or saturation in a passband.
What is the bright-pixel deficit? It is 0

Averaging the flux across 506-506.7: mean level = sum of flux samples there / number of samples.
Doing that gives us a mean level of 2.12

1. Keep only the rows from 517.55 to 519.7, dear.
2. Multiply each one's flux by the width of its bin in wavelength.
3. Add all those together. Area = 3.87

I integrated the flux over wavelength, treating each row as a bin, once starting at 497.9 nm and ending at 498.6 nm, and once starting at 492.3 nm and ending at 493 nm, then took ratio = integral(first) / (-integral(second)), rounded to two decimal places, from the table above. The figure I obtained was -0.83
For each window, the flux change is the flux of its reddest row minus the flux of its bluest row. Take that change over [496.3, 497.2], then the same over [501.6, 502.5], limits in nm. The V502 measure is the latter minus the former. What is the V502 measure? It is -0.22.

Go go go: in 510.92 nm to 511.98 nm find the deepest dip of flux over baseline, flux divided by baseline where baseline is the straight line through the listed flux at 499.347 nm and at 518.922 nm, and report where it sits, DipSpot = 511.567 nm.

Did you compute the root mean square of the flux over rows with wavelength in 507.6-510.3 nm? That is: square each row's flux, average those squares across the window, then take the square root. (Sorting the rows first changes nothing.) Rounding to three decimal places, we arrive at 1.967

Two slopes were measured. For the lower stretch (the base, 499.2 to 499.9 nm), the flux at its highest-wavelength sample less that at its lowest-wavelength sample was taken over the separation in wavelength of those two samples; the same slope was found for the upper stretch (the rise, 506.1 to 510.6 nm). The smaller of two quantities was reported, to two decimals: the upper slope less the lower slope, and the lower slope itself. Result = -0.21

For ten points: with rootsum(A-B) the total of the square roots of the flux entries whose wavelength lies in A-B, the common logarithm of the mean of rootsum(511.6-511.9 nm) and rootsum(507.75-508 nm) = 0.462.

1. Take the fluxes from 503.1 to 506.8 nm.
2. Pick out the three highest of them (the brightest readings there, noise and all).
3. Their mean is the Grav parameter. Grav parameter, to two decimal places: 2.29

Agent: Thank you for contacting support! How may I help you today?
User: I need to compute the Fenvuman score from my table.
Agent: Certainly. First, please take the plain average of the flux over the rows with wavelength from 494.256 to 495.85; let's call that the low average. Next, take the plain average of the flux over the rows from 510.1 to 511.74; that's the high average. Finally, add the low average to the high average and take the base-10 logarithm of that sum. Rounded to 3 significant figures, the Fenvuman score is 0.627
